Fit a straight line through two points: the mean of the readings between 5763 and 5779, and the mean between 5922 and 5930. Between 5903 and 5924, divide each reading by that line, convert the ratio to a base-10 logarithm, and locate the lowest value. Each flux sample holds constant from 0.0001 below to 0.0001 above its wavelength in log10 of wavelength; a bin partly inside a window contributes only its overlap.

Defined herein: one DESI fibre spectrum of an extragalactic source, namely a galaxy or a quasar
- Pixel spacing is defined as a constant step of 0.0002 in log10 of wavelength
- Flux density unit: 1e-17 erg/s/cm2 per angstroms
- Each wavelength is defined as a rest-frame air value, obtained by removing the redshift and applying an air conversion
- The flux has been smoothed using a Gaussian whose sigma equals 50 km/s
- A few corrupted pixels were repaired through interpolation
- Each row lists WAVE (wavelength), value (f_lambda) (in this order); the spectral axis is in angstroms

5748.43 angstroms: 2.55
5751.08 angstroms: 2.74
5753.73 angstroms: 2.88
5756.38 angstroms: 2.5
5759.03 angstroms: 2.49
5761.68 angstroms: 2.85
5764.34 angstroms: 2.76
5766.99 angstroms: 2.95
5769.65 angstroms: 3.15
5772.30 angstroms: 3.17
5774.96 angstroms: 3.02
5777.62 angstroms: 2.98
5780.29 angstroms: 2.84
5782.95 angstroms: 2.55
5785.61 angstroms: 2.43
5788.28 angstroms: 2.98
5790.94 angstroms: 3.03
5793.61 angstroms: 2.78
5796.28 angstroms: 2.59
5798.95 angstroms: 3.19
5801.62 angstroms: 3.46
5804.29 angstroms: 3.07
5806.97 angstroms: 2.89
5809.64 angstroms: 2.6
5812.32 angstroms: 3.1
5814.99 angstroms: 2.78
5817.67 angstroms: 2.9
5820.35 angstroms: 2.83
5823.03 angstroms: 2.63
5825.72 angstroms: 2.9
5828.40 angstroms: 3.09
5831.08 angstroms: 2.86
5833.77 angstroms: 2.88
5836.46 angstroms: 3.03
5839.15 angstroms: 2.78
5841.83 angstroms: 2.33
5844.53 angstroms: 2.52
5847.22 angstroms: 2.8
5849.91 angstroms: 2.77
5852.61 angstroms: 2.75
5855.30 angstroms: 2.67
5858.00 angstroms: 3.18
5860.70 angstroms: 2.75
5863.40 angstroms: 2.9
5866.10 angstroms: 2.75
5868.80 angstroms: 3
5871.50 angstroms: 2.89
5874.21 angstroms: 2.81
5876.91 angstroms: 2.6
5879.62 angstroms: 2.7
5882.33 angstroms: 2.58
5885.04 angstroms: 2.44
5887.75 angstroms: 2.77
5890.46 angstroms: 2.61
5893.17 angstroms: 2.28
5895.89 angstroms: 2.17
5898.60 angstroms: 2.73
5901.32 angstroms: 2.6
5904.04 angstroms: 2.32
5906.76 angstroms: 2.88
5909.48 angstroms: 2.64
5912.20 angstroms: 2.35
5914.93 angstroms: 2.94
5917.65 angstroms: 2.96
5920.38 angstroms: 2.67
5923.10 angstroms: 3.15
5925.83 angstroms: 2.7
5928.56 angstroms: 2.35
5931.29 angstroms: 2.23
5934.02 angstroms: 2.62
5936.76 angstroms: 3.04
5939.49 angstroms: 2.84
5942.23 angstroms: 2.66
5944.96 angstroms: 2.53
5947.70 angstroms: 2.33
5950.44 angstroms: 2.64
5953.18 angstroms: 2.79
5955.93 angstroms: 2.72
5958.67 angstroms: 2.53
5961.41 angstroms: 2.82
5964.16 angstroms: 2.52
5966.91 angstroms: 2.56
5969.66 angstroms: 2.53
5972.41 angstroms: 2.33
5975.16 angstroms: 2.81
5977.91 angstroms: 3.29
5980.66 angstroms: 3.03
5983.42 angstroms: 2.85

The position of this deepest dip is 5904.04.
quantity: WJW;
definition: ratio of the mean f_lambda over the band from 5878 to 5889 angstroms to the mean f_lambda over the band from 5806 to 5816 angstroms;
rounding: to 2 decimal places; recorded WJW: 0.92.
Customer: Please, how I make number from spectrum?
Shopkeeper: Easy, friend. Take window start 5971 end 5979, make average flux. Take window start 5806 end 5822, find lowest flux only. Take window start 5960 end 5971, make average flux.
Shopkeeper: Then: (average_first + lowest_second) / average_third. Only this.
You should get 2.07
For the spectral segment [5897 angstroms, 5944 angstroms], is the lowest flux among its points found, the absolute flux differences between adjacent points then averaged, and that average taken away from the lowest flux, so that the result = 1.9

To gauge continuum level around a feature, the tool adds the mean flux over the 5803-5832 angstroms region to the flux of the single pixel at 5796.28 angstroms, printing 5.47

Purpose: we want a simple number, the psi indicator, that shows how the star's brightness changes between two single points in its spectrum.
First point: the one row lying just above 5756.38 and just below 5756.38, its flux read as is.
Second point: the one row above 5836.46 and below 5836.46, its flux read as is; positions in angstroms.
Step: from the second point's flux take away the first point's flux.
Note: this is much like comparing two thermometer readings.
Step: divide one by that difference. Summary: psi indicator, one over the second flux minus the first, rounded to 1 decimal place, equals 1.9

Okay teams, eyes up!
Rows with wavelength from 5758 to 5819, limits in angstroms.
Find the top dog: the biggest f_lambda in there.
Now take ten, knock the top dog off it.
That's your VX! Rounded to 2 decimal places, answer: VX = 6.54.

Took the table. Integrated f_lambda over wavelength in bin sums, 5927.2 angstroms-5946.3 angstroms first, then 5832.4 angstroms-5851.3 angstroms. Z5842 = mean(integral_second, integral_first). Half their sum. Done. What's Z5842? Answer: 50.7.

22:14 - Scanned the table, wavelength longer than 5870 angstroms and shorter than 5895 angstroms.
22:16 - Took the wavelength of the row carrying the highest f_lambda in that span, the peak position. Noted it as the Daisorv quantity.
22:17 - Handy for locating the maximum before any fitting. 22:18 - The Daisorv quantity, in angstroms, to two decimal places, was 5871.50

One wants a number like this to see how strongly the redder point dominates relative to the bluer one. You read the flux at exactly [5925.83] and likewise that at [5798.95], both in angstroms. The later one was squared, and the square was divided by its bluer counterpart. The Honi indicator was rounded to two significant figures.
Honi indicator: 2.3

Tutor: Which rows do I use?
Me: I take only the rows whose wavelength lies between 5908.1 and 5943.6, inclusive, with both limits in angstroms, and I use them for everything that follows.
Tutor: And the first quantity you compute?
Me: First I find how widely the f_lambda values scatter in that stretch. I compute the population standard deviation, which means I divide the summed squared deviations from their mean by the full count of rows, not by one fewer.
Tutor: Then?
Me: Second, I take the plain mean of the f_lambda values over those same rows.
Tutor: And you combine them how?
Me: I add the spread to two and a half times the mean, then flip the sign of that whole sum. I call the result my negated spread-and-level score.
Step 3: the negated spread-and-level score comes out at -7.0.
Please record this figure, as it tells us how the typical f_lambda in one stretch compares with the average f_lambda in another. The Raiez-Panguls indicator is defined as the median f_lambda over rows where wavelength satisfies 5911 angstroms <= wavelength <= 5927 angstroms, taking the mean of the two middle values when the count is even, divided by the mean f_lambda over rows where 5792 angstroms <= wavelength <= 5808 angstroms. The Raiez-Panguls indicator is 0.94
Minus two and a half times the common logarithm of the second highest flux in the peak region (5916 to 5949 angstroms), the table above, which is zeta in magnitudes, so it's -1.21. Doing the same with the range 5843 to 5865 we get -1.16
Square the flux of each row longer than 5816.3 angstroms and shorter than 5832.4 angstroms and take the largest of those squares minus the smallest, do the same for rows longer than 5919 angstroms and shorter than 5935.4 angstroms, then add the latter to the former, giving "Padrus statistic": 7.6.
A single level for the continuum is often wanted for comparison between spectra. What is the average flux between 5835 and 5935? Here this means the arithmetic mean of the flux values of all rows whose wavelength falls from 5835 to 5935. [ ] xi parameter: 2.68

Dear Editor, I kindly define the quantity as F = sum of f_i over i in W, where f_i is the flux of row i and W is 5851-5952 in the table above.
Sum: 99.0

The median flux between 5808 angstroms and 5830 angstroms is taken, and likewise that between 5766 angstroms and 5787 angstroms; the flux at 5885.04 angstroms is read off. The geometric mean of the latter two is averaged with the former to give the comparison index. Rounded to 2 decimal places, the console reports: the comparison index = 2.78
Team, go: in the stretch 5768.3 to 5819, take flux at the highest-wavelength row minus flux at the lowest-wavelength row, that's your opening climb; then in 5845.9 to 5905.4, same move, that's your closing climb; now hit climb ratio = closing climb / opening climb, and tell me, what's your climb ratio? 2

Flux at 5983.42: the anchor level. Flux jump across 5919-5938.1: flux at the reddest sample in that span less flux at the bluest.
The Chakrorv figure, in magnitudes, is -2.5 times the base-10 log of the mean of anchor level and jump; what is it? -0.5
